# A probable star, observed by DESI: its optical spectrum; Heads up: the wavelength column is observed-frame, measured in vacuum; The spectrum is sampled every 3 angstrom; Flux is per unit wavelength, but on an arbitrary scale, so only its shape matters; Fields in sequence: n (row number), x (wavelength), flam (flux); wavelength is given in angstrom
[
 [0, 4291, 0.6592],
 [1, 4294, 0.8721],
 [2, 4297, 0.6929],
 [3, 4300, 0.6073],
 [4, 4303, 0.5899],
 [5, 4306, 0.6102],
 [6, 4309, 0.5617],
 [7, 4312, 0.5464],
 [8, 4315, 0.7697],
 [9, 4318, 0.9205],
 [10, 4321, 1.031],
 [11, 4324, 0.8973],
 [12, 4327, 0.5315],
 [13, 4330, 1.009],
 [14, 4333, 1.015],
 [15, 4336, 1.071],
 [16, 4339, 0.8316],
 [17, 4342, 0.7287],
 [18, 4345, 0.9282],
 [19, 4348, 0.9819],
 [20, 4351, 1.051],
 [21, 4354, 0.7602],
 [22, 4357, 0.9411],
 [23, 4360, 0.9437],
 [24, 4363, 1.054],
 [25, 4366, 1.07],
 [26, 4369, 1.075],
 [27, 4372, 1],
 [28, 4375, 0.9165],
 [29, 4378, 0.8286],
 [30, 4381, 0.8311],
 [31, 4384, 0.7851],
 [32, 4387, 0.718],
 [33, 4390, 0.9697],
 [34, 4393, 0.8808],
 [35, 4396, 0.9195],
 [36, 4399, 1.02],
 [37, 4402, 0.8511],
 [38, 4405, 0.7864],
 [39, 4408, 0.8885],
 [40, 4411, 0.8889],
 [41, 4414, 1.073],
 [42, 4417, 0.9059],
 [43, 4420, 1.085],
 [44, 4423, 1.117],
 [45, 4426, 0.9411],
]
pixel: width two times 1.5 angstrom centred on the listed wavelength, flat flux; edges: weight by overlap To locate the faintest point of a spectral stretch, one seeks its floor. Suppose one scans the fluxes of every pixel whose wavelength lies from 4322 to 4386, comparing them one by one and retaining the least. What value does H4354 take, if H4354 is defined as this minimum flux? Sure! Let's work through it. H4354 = 0.5315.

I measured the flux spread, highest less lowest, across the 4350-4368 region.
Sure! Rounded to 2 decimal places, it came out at 0.31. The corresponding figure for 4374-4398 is 0.25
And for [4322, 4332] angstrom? 0.48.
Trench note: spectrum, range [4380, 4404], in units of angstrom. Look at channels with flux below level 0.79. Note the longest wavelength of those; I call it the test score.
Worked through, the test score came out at 4387 angstrom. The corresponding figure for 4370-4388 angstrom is 4387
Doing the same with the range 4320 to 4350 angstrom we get 4342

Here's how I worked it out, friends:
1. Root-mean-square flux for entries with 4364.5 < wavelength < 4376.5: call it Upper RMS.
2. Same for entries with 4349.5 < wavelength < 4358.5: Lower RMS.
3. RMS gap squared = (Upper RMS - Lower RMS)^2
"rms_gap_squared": 0.0085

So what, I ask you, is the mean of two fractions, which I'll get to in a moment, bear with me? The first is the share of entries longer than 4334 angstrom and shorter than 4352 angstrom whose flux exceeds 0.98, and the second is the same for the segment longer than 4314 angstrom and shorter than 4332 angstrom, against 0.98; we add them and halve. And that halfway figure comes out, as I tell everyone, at 0.42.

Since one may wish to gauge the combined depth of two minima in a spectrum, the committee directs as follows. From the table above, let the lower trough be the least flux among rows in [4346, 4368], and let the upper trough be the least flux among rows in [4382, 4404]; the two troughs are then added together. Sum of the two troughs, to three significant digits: 1.48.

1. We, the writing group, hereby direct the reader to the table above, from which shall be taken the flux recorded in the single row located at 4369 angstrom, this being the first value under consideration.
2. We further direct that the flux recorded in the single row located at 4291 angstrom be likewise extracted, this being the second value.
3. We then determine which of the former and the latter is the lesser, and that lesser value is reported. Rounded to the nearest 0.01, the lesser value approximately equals 0.66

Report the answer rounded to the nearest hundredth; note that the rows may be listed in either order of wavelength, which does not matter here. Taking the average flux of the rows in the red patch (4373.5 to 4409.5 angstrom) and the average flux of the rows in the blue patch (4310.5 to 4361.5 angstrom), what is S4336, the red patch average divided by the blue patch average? 0.98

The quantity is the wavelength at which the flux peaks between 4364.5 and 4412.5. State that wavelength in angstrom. 4369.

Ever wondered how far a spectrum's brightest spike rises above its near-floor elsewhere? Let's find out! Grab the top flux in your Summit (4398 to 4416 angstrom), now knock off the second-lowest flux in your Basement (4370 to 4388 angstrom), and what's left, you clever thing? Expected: 0.288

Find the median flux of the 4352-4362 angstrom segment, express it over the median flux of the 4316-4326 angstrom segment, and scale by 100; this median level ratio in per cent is 102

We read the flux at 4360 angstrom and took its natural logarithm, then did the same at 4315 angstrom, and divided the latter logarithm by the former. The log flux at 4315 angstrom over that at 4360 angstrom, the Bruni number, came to 5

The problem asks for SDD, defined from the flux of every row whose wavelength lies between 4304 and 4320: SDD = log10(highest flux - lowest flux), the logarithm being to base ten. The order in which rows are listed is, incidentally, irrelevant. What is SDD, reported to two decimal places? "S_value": -0.43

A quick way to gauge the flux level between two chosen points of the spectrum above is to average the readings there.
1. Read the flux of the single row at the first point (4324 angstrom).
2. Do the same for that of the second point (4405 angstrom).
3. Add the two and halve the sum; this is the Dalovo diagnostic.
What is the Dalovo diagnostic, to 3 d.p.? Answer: 0.842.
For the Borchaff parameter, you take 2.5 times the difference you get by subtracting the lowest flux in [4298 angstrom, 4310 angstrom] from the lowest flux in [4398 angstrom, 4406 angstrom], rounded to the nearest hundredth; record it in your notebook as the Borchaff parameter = 0.56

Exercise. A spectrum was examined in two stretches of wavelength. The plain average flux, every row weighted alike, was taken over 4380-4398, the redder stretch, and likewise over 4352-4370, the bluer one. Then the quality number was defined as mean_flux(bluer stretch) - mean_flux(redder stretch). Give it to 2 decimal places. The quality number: 0.12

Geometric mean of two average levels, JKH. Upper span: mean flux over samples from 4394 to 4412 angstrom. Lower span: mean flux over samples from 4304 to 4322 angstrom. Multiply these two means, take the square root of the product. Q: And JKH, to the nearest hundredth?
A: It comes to 0.81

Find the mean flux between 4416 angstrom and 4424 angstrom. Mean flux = 1.04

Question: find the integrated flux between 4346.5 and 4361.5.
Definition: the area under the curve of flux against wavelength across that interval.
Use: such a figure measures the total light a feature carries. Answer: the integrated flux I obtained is 14.0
